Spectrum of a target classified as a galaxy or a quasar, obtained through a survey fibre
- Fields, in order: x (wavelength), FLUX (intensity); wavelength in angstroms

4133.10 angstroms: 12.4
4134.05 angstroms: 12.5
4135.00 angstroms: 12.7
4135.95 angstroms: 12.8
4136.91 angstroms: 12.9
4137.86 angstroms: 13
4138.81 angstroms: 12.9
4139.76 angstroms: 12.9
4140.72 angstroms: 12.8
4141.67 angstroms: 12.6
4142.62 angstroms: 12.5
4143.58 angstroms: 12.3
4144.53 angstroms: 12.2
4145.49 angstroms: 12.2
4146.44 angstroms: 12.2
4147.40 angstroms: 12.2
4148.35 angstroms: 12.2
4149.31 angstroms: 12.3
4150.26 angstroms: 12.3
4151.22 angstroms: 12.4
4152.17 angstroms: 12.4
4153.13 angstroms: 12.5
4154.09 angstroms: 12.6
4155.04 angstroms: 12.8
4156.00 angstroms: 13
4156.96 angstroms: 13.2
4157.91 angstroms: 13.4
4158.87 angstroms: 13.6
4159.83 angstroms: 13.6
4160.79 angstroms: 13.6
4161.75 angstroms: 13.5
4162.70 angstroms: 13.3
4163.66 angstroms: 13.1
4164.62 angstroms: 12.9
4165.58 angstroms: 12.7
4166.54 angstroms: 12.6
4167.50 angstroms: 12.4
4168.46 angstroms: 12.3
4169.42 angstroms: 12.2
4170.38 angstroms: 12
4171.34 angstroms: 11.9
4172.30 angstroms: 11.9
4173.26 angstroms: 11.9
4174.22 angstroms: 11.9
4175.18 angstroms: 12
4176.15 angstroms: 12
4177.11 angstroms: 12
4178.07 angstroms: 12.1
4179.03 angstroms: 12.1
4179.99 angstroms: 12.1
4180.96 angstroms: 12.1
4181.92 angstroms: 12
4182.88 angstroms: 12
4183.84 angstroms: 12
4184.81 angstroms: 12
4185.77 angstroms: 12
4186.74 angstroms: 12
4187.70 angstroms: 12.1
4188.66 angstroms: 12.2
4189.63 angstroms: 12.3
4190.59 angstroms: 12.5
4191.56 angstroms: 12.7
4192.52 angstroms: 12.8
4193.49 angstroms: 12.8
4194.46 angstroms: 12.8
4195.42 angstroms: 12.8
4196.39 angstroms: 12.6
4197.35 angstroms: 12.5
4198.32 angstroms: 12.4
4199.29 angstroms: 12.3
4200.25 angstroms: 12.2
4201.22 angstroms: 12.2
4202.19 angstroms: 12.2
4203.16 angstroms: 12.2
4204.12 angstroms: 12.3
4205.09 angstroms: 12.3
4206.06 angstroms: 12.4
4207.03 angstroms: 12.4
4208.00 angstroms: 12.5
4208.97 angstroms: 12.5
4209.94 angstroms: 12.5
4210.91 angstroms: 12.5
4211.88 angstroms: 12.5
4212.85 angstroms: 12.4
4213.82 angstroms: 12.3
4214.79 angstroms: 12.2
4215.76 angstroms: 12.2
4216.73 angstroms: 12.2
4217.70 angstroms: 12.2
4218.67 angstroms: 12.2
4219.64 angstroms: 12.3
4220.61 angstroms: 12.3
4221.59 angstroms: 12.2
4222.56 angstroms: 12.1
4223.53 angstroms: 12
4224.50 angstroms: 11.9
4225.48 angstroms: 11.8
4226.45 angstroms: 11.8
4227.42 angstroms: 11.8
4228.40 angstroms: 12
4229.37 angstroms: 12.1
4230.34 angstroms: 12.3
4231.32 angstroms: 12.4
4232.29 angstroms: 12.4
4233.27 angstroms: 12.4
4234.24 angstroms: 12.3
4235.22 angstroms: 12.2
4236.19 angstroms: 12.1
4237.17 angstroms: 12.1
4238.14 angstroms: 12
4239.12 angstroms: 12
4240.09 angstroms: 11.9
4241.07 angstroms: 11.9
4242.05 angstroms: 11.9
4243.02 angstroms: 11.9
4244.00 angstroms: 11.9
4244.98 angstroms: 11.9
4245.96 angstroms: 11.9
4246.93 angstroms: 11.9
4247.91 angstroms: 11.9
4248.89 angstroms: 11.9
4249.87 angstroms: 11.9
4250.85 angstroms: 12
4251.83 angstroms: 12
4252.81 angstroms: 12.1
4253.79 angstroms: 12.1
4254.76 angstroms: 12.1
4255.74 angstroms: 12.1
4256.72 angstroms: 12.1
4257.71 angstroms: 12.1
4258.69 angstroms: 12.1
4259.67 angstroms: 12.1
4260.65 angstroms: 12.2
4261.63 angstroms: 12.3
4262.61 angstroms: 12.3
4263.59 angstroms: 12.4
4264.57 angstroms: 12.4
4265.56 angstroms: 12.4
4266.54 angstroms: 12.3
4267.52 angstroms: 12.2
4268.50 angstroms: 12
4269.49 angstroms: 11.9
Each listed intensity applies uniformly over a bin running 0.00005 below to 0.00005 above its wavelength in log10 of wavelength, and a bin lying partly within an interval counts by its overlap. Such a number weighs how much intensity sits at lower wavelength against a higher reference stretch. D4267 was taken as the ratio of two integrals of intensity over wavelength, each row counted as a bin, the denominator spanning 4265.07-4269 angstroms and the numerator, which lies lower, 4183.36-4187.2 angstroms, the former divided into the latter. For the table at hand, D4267 0.96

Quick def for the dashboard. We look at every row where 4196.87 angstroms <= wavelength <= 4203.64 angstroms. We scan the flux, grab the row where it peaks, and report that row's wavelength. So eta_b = 4197.35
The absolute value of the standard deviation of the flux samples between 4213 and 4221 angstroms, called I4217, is 0.05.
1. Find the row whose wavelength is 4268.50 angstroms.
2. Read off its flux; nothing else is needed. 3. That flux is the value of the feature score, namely 12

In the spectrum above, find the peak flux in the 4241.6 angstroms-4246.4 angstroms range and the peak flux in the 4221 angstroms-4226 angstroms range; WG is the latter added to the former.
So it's 24.1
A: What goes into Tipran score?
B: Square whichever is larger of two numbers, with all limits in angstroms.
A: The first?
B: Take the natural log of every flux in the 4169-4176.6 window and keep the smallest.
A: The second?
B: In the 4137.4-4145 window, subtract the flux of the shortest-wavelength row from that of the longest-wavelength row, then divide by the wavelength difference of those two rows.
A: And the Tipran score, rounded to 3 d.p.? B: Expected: 6.133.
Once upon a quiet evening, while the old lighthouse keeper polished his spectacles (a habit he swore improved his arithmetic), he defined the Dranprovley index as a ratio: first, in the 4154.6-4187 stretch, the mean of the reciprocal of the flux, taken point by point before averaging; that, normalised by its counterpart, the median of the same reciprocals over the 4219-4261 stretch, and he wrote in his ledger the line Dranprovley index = 0.972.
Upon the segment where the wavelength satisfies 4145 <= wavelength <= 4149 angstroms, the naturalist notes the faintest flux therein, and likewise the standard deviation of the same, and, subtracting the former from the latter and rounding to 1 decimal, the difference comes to -12.2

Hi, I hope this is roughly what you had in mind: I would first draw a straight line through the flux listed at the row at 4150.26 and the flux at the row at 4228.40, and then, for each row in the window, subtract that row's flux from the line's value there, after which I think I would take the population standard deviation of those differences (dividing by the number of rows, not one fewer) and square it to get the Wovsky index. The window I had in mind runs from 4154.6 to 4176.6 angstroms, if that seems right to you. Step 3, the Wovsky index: 0.37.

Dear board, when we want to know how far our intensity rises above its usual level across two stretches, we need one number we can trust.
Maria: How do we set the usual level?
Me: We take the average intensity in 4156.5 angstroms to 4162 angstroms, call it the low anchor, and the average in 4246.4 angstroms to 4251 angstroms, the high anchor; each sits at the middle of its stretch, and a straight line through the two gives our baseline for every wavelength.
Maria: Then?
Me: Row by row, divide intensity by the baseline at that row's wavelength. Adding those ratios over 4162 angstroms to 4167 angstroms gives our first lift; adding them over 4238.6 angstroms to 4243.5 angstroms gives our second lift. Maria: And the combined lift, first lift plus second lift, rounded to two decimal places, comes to 9.77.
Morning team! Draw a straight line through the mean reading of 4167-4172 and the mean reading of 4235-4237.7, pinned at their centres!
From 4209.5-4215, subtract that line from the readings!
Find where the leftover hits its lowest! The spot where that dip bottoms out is 4214.79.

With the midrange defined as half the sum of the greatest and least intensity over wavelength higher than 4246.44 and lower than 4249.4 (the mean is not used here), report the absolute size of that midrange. 11.9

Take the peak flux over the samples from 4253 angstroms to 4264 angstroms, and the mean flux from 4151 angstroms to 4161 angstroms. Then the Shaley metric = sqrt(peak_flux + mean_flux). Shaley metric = 5.04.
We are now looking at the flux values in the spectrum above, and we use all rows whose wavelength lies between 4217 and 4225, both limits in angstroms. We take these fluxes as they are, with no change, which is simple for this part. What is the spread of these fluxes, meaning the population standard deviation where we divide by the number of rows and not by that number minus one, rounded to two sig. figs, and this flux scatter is 0.13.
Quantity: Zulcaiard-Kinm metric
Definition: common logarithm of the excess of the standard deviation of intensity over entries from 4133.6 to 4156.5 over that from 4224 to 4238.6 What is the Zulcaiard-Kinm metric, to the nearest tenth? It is -1.2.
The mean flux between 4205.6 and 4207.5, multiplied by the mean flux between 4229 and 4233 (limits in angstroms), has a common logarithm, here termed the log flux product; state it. 2.18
